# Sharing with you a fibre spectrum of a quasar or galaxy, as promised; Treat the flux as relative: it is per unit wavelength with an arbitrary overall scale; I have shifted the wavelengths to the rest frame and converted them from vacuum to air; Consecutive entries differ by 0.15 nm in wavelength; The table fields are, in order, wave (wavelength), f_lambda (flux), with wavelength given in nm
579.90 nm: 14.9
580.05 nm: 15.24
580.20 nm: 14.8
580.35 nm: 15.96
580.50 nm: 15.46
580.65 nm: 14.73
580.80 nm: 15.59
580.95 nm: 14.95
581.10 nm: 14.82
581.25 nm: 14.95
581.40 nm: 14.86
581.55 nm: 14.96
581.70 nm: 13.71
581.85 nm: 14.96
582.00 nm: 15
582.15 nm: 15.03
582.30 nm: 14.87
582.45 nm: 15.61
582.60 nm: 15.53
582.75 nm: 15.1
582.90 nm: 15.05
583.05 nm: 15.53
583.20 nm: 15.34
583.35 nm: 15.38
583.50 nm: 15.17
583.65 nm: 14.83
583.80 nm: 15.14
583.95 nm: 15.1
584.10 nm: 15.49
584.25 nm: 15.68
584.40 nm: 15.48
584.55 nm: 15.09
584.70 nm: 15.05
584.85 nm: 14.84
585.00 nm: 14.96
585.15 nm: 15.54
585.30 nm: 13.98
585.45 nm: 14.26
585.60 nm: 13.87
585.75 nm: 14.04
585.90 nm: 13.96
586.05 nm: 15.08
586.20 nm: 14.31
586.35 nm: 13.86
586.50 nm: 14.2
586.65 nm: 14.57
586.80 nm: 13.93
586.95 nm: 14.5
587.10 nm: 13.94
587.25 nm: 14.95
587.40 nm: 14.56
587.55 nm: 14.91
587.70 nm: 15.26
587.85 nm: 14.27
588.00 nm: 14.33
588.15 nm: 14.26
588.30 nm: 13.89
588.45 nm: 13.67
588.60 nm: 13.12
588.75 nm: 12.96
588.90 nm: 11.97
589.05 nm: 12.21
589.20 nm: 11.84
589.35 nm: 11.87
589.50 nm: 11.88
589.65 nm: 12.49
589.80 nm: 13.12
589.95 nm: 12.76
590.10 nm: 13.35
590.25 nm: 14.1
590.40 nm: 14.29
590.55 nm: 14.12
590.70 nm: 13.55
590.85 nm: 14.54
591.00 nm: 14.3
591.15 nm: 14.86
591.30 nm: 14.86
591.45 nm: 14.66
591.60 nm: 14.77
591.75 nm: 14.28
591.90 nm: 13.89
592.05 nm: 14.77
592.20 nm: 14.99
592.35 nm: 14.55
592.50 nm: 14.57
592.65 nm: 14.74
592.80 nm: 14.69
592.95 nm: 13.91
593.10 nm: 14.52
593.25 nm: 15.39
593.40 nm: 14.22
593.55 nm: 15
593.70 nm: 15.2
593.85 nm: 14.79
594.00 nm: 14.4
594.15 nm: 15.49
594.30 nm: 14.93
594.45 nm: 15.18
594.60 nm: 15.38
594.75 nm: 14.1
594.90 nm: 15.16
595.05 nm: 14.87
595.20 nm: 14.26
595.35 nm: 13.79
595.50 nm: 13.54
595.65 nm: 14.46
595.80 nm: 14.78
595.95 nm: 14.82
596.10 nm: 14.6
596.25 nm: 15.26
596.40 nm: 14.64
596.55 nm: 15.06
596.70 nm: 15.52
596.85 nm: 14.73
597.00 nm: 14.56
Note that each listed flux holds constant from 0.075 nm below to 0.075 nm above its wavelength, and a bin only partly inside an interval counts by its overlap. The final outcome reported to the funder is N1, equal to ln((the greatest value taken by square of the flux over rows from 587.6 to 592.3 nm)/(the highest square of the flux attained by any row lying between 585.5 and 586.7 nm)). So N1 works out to 0.02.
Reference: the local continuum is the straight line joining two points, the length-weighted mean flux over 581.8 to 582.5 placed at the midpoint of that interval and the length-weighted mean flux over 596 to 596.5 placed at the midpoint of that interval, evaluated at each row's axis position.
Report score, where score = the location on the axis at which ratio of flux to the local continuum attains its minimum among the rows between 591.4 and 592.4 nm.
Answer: 591.90 nm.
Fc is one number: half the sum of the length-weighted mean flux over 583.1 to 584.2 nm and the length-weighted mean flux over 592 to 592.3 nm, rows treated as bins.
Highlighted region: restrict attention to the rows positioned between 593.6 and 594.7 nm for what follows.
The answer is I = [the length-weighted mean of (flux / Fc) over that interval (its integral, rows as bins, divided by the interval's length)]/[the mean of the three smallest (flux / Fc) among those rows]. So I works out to 1.02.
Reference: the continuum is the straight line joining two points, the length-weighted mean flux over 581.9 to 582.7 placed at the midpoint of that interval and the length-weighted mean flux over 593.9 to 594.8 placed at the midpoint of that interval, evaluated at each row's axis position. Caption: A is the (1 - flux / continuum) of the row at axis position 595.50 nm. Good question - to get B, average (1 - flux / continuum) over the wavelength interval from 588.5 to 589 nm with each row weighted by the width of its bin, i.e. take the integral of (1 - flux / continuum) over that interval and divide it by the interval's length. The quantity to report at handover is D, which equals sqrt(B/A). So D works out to 1.30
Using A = 0.09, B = 0.156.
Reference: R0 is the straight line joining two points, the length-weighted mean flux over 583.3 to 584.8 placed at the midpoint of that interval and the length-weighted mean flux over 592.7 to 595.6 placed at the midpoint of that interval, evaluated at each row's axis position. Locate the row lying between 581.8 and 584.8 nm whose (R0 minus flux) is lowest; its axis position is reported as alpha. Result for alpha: 584.25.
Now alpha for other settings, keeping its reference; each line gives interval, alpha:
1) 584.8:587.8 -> 585.15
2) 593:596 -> 594.15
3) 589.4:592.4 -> 592.20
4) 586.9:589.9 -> 587.70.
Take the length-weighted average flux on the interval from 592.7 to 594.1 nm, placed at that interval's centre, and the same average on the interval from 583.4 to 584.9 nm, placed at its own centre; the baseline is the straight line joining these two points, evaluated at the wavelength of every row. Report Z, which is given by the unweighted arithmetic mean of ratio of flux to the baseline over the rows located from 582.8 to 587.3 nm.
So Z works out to 0.98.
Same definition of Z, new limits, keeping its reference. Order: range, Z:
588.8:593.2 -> 0.93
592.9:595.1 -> 1.01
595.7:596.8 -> 1.03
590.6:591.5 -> 0.98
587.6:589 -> 0.92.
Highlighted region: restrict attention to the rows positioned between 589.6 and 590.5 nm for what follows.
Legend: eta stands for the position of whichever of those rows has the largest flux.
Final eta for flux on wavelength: 590.40 nm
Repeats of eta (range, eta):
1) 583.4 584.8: 584.25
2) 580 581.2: 580.35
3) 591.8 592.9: 592.20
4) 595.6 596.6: 596.25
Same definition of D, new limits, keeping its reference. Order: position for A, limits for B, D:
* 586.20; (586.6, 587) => 0.99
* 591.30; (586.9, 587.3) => 2.17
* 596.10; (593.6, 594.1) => 0.59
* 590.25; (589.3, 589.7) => 1.79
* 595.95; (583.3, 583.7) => 0.72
